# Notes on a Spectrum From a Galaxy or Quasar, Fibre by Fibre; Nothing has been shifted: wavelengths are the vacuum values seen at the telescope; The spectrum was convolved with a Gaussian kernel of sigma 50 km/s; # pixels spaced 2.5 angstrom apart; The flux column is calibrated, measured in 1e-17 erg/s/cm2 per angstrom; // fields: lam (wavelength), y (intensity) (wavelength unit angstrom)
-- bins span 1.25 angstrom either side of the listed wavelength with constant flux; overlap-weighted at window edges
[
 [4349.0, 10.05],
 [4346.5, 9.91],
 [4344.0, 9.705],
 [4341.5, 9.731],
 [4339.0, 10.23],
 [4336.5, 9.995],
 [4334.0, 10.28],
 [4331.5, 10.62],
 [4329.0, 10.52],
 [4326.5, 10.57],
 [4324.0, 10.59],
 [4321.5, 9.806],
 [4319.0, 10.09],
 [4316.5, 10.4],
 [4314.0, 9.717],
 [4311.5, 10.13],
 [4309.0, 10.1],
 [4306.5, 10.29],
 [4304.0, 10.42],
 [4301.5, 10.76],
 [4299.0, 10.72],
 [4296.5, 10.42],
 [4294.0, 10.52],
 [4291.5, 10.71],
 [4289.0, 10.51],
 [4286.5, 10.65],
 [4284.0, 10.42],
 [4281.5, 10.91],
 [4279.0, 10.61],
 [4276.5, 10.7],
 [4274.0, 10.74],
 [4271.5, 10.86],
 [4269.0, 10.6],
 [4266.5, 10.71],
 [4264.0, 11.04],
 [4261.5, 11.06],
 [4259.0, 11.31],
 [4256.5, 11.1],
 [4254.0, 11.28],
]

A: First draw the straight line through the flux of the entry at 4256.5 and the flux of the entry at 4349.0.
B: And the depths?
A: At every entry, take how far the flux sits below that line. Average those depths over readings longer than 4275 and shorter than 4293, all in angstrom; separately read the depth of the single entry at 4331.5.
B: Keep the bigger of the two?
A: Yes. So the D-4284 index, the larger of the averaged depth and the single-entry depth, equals 0.14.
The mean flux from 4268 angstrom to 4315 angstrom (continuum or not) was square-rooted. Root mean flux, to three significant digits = 3.24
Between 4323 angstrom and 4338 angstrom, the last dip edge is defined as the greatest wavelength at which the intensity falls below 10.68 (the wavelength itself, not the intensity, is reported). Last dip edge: 4336.5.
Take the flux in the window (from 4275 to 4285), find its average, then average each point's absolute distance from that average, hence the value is 0.145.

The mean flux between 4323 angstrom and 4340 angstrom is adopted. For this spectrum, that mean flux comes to 10.4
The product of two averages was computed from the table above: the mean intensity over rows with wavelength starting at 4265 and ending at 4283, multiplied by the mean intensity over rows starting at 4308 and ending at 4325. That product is 109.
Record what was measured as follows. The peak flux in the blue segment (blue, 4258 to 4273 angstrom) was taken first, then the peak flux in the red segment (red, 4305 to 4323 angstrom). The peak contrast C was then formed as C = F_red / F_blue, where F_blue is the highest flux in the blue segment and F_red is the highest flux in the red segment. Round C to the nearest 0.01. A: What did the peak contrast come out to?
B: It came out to 0.92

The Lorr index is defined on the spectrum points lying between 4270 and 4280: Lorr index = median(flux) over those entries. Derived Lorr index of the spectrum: 10.7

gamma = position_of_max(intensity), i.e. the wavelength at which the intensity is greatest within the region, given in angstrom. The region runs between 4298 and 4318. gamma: 4301.5 angstrom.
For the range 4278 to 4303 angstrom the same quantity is 4281.5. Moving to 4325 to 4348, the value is 4331.5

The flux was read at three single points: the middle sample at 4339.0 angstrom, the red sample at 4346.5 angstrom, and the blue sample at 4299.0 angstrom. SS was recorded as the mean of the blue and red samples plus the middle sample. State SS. 20.5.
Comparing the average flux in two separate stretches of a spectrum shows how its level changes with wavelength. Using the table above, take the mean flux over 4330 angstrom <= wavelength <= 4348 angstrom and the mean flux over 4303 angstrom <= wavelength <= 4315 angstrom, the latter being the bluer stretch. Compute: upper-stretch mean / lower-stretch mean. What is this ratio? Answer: 0.994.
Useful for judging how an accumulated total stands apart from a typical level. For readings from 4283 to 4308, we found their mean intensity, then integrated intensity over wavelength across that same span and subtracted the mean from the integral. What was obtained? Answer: 253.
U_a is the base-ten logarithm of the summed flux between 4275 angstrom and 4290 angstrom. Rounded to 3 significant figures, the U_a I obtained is 1.80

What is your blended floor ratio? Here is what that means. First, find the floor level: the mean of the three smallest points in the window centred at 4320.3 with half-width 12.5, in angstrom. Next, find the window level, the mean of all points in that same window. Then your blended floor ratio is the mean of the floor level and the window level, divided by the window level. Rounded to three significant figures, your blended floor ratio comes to 0.981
